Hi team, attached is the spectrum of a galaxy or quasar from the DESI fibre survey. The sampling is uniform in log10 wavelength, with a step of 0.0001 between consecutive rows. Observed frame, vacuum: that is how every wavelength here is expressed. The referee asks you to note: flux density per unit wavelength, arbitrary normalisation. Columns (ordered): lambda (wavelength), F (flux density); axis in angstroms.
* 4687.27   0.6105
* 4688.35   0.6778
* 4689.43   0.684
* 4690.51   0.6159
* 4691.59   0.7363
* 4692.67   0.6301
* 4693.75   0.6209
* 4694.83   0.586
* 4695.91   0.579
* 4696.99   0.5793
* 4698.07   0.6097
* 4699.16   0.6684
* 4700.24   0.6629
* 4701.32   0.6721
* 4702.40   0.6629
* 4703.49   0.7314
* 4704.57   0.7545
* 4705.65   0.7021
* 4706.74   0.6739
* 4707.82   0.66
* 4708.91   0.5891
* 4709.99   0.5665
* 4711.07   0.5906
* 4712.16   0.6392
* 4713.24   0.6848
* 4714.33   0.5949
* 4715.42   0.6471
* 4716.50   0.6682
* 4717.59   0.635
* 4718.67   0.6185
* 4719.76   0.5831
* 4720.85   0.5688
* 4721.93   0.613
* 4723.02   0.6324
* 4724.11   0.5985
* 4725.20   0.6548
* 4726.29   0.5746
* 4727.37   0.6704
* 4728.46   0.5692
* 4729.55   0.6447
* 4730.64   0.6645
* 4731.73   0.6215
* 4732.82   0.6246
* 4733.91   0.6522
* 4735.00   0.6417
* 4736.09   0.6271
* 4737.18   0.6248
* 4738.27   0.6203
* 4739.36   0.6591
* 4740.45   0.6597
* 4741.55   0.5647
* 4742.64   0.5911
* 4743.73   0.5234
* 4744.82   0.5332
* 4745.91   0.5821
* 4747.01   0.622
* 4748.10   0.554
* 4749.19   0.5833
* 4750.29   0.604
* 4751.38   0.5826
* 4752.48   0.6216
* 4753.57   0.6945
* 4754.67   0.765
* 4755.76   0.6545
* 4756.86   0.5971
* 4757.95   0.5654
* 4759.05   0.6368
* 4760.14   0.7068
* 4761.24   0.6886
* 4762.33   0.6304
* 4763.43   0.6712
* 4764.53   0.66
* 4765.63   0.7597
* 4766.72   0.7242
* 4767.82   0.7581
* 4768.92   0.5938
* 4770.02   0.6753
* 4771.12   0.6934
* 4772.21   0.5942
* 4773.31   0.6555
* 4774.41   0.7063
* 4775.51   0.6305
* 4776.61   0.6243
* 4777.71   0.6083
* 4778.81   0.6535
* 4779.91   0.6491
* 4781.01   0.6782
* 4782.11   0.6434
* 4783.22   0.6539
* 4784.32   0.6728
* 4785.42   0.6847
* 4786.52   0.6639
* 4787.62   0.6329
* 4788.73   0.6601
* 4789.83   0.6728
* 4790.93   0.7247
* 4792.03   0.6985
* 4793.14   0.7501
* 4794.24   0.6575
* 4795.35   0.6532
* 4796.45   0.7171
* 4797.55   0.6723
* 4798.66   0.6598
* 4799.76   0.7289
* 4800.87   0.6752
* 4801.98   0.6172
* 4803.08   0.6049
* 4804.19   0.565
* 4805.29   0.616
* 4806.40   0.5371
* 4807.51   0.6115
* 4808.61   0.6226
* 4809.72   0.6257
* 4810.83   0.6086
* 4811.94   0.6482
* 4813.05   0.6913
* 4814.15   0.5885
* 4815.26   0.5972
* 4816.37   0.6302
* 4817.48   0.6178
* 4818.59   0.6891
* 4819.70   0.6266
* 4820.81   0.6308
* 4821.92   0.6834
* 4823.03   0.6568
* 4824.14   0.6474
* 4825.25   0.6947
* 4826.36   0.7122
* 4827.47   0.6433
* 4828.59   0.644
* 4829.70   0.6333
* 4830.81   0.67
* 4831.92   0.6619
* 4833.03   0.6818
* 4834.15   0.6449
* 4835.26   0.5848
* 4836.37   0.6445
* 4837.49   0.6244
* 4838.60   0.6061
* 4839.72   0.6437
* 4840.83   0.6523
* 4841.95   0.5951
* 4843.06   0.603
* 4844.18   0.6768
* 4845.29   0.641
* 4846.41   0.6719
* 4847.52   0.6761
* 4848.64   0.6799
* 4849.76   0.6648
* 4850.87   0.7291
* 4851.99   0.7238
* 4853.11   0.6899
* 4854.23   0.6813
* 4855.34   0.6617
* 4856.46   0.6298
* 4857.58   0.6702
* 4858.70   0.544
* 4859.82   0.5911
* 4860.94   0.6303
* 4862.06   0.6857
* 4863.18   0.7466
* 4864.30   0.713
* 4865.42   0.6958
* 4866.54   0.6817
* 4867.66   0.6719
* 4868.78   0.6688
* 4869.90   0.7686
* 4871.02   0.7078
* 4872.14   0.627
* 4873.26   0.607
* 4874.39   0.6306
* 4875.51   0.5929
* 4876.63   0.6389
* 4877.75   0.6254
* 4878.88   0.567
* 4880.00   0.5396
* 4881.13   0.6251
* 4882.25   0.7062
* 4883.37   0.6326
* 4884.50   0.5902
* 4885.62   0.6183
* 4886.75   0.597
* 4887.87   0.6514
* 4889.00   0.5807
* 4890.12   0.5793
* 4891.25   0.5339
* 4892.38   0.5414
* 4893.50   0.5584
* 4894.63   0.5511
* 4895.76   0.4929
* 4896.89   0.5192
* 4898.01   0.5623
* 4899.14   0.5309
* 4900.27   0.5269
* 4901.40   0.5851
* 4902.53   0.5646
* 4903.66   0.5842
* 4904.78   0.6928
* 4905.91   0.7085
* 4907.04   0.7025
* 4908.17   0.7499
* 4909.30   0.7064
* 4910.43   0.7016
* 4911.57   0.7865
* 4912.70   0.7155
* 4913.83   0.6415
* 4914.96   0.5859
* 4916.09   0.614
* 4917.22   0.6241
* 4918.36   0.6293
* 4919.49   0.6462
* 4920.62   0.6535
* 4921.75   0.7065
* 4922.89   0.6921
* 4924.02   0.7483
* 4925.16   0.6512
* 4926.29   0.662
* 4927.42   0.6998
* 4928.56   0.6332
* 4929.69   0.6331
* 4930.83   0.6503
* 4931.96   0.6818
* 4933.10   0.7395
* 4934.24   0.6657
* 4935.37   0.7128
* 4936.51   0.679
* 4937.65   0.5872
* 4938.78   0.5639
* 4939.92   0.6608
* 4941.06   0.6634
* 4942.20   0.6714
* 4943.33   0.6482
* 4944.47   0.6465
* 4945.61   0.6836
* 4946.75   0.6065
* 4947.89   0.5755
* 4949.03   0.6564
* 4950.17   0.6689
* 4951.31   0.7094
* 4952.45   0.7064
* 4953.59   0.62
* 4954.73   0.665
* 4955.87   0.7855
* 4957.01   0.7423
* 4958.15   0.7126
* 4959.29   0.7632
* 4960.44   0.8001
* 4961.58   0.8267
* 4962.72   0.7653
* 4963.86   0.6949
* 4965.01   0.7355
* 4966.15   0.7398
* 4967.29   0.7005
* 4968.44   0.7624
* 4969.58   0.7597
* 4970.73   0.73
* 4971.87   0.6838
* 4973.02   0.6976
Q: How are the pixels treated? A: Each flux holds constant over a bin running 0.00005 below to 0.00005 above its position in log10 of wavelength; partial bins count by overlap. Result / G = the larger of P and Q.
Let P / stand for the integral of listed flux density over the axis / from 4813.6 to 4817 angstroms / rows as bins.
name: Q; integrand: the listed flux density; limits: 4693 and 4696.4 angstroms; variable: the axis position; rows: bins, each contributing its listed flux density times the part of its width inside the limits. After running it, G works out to 2.06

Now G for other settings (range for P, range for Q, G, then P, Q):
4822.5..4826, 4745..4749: 2.34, 2.34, 2.33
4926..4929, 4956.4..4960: 2.67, 2.00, 2.67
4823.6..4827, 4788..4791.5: 2.39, 2.33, 2.39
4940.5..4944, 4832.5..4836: 2.31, 2.31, 2.23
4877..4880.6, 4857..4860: 2.09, 2.09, 1.81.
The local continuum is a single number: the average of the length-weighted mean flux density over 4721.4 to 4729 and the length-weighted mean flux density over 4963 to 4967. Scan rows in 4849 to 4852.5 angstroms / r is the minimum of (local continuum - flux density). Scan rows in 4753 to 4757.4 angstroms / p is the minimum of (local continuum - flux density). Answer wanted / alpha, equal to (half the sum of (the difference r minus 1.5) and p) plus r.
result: -0.88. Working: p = -0.09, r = -0.058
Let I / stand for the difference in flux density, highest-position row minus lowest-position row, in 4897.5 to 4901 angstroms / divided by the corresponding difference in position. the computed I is -0.016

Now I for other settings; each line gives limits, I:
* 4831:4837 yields -0.004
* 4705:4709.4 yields -0.035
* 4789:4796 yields -0.004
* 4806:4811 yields 0.016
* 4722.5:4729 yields -0.012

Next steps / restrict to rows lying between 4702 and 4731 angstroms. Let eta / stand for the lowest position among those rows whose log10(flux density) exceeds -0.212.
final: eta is 4702.40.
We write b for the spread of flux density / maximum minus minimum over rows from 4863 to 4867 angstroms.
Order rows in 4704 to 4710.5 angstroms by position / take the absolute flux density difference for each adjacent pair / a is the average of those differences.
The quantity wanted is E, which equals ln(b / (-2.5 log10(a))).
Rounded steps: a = 0.038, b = 0.06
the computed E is -4.0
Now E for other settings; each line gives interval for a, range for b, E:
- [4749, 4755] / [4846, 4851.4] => -4.0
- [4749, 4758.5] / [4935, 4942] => -3.1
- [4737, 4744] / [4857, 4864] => -2.9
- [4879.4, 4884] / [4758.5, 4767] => -3.1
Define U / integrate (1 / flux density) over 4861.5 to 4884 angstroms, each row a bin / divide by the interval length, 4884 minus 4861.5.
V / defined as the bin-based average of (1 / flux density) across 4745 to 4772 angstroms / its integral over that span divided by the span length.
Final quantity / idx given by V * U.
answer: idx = 2.39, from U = 1.54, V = 1.56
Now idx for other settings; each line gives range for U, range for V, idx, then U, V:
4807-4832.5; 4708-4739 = 2.50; 1.55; 1.61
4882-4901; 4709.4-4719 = 2.82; 1.76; 1.60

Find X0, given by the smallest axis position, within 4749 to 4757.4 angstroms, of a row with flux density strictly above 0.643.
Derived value 4753.57 angstroms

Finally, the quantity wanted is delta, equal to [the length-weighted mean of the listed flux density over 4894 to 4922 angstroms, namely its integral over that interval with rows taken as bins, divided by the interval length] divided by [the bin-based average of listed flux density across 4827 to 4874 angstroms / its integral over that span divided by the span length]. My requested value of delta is 0.957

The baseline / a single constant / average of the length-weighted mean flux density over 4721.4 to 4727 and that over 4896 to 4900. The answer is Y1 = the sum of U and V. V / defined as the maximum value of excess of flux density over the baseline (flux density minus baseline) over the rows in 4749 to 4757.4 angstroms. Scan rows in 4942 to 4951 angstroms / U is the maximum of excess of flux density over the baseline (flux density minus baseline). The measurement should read 0.30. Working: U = 0.11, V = 0.19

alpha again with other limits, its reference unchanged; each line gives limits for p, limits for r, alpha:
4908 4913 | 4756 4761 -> -0.86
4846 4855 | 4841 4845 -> -0.79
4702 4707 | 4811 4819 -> -0.82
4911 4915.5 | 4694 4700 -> -0.80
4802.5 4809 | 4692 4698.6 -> -0.67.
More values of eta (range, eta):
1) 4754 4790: 4754.67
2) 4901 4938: 4904.78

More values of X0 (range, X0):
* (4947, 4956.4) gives 4949.03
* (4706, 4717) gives 4706.74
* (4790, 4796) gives 4790.93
